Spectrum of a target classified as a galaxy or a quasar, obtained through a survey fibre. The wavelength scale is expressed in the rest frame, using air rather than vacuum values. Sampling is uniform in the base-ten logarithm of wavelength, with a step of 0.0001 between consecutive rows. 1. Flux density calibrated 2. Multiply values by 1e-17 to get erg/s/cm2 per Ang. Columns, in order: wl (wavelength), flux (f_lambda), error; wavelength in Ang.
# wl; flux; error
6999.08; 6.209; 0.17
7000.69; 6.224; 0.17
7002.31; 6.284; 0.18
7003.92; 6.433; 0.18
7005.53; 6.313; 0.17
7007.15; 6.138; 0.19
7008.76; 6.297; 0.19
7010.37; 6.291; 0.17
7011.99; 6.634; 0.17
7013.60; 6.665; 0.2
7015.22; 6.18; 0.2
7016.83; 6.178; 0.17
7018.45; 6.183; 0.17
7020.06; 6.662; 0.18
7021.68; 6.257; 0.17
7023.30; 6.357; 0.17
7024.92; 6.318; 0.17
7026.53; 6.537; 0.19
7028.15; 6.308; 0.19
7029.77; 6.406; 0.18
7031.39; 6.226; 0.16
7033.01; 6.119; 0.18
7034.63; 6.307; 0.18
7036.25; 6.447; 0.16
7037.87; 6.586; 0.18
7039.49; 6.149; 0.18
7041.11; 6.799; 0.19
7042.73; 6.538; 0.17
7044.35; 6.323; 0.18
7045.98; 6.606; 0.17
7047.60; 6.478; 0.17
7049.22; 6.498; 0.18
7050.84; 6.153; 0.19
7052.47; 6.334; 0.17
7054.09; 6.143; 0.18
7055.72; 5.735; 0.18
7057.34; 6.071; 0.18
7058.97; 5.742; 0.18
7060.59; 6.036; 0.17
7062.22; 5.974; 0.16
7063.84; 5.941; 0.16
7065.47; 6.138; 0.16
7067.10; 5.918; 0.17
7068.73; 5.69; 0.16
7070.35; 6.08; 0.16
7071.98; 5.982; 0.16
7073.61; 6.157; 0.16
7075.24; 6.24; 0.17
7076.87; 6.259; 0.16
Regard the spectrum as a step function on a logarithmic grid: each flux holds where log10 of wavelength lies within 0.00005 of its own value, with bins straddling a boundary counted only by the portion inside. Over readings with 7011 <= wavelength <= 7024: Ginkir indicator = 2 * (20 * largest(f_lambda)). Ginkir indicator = 267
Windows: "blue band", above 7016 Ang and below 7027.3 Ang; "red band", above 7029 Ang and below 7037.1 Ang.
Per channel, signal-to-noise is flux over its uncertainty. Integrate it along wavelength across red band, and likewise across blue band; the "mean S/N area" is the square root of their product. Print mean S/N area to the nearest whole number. 351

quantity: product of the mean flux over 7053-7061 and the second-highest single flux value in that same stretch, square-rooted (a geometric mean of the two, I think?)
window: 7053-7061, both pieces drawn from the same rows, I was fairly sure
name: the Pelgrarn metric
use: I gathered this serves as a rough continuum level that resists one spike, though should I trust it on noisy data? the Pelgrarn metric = 6.01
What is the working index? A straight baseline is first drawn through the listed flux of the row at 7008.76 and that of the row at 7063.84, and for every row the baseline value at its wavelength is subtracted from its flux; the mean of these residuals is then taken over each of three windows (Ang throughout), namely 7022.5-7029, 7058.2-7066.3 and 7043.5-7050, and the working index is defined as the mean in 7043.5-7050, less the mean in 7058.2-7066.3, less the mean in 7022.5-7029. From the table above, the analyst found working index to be 0.22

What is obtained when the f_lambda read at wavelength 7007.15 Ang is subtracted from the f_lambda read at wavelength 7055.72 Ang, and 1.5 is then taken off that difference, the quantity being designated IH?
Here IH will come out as -1.90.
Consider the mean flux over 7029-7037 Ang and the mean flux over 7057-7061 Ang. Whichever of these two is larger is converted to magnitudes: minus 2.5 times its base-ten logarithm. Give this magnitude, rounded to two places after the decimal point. -2.00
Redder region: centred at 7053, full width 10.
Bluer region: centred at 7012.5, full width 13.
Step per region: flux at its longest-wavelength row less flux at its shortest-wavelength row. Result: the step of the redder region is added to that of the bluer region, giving -0.4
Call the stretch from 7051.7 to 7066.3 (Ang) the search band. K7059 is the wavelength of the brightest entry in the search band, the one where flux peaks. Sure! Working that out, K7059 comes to 7052.47 Ang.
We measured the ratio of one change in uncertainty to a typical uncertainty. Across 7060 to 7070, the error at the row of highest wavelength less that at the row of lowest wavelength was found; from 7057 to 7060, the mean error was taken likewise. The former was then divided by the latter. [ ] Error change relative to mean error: -0.06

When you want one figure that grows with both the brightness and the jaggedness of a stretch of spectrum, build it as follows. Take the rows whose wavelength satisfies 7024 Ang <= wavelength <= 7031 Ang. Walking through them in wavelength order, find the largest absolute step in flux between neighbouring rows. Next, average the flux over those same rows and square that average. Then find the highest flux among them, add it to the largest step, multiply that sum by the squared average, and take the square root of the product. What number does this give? 16.6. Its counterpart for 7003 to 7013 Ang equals 16.8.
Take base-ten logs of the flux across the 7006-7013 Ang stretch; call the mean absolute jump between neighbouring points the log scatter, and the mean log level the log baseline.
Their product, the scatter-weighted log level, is 0.0092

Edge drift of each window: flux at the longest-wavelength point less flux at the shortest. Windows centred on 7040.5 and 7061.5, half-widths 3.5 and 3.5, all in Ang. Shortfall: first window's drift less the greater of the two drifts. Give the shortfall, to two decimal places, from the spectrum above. -0.25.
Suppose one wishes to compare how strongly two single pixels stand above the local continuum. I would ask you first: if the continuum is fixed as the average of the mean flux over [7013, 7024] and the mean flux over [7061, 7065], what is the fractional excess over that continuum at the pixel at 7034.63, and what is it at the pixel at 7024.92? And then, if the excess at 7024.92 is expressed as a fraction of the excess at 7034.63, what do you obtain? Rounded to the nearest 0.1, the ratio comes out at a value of 1.1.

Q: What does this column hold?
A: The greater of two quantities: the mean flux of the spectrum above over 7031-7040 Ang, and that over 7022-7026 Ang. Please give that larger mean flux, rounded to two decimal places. 6.34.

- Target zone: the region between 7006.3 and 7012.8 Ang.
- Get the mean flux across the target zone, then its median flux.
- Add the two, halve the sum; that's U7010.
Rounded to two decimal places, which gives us 6.32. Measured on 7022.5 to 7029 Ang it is 6.36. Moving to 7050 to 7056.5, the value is 6.12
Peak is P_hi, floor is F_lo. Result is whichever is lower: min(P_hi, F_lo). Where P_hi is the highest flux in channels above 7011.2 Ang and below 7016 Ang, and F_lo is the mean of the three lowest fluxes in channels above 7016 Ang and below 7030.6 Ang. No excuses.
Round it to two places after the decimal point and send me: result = 6.21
